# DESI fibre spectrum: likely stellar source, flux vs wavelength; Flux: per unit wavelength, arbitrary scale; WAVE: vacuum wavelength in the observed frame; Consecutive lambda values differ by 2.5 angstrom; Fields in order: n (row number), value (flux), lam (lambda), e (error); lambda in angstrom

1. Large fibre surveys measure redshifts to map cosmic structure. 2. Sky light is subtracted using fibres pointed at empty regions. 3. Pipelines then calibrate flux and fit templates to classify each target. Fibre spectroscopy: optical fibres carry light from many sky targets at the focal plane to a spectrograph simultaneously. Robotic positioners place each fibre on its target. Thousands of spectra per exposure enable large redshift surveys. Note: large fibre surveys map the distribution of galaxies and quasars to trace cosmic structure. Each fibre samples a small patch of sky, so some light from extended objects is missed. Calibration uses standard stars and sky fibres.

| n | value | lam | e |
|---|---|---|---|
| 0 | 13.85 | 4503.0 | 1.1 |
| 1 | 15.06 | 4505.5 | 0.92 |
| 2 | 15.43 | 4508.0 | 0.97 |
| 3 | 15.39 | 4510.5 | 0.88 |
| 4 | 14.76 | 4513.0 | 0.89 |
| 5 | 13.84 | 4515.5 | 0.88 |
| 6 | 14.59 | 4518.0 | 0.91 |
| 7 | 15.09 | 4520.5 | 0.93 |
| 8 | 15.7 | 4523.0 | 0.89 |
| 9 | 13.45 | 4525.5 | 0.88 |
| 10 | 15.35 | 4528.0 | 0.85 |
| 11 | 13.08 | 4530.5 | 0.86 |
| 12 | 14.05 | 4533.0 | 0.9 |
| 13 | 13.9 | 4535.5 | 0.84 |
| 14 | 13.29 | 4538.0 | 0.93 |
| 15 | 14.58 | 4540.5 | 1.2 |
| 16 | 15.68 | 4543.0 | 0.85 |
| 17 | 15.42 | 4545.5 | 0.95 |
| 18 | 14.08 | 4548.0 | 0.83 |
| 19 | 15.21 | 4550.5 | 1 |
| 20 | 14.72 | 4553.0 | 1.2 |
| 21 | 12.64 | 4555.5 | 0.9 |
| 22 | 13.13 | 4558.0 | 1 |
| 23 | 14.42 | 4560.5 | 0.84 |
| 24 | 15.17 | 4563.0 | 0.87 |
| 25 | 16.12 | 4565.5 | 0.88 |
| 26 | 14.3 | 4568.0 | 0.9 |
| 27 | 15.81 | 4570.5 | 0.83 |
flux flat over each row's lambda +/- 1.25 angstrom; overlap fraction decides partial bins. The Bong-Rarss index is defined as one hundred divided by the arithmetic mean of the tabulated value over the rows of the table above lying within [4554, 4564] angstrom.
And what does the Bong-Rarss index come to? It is 7.23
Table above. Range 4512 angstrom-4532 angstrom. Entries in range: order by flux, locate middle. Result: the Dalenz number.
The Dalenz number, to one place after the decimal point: 14.7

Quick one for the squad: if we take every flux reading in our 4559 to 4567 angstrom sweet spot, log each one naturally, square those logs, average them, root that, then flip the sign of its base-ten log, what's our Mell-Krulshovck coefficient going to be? -0.435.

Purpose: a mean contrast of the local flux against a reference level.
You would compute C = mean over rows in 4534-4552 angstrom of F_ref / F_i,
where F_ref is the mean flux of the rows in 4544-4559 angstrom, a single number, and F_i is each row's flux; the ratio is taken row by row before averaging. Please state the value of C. 0.98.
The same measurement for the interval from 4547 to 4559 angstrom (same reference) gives 1.02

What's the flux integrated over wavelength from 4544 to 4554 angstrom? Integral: 149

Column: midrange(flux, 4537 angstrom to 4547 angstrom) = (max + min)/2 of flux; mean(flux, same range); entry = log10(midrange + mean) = 1.47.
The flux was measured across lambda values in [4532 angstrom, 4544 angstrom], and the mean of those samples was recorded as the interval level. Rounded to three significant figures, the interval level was 14.3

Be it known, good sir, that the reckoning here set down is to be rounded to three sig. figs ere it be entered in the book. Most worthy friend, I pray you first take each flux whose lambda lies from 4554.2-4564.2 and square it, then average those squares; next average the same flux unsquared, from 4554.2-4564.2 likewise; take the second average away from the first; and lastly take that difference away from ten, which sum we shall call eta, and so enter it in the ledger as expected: -169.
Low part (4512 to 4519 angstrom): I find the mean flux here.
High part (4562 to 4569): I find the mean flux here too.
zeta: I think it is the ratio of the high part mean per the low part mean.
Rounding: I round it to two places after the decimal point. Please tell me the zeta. 1.06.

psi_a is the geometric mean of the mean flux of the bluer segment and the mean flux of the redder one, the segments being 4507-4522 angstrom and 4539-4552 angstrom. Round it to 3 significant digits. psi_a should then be 14.9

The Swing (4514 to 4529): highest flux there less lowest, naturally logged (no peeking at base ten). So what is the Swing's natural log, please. 0.81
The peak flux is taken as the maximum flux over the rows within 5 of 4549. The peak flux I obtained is 15.42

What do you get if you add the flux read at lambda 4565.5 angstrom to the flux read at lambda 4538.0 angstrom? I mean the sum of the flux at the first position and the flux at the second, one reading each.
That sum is 29.4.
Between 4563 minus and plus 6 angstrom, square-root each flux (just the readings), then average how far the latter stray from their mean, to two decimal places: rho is 0.11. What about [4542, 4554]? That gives 0.06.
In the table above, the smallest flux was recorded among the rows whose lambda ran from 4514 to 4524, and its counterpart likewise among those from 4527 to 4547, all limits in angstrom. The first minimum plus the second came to 26.9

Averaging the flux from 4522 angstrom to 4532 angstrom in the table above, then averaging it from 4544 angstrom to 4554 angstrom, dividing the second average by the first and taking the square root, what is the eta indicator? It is 1.02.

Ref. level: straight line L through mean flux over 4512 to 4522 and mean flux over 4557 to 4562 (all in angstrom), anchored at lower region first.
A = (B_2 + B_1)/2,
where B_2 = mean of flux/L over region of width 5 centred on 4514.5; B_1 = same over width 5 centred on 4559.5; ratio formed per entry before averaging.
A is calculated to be 0.99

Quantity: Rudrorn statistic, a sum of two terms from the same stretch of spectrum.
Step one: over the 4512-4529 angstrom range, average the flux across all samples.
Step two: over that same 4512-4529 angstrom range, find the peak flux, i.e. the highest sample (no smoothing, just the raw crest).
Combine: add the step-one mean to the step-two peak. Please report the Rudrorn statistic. 30.4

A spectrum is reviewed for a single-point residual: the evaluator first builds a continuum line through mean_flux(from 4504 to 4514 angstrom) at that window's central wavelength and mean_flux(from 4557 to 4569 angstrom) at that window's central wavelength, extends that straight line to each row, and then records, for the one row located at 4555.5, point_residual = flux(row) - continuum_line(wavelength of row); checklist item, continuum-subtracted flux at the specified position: -2.1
